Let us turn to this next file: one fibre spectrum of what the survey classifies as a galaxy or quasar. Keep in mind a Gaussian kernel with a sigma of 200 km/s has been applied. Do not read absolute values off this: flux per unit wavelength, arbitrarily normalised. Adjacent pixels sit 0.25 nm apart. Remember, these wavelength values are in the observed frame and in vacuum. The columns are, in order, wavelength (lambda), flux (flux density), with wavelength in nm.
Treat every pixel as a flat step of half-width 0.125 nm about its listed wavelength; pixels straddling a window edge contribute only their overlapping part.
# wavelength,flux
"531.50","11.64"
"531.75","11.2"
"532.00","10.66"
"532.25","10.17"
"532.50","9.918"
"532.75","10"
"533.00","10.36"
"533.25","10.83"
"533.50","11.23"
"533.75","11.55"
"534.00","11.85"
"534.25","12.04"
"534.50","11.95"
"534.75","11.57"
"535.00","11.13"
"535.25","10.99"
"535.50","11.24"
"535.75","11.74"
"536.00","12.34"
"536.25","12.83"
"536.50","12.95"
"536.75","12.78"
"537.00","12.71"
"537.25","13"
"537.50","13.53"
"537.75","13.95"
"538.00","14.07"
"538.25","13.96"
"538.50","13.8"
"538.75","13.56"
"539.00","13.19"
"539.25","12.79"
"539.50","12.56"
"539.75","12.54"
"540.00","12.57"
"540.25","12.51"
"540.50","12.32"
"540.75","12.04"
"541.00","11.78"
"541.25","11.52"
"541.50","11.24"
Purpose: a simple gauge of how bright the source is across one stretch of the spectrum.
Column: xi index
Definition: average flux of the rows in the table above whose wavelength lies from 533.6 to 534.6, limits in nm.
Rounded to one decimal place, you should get 11.8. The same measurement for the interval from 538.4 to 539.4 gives 13.3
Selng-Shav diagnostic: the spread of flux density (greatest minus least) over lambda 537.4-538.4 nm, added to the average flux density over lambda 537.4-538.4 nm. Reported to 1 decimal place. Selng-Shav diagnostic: 14.4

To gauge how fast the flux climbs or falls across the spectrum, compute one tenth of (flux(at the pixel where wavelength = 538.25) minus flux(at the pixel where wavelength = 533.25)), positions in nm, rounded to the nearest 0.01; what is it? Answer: 0.31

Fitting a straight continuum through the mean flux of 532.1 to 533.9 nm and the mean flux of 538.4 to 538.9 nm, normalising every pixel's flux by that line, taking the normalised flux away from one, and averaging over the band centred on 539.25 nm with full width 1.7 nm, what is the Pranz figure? 0.07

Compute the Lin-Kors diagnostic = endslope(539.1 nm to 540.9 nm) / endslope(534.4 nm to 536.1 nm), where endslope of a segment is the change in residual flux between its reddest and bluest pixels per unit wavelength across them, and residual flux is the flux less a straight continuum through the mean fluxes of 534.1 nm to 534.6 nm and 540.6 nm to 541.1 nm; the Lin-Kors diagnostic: -1.8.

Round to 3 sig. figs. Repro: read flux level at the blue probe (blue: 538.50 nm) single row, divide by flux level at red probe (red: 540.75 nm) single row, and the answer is 1.15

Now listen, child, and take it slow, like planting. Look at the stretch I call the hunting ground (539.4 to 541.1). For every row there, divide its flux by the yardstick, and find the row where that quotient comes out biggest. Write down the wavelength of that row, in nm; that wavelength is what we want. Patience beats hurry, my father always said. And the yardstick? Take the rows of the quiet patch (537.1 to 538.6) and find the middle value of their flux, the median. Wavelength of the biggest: 540.00 nm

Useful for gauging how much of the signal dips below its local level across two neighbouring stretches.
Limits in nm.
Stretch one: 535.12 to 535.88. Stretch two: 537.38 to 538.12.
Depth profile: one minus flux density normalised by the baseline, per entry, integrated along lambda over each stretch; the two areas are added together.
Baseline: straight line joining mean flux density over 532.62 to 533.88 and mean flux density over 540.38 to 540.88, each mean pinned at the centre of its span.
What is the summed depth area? -0.15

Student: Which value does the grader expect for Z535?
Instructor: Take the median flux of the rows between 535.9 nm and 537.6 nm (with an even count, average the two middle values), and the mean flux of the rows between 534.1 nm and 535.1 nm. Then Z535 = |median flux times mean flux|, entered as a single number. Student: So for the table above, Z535 150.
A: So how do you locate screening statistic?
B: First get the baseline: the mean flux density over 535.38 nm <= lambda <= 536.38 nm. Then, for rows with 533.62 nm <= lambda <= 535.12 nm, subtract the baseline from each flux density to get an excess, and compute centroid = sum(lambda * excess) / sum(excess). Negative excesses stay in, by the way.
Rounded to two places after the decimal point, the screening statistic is 534.55 nm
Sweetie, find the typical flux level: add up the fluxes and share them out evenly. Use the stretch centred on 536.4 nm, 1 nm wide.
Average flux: 12.7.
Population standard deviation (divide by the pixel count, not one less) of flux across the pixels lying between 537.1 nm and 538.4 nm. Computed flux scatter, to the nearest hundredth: 0.40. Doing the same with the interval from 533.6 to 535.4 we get 0.37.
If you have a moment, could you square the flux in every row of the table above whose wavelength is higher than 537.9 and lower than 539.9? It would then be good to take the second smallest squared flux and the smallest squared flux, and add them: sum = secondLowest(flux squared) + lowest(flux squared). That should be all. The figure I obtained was 315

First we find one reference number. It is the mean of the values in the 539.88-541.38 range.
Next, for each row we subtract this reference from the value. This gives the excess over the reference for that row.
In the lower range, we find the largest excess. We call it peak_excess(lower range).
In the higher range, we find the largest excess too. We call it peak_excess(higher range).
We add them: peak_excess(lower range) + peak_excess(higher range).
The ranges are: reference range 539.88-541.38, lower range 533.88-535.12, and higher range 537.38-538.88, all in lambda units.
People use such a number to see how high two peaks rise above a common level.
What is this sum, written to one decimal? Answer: 1.9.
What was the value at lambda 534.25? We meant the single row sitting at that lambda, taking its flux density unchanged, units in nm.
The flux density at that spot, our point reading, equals 12.04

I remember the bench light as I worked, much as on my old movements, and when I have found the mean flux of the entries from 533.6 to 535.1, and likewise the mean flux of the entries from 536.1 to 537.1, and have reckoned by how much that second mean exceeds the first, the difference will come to 1.1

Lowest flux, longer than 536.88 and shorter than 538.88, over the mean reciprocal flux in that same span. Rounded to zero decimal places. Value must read 172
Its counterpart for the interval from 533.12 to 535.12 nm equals 125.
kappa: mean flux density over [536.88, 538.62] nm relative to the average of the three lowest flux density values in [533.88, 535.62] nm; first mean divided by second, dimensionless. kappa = 1.22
